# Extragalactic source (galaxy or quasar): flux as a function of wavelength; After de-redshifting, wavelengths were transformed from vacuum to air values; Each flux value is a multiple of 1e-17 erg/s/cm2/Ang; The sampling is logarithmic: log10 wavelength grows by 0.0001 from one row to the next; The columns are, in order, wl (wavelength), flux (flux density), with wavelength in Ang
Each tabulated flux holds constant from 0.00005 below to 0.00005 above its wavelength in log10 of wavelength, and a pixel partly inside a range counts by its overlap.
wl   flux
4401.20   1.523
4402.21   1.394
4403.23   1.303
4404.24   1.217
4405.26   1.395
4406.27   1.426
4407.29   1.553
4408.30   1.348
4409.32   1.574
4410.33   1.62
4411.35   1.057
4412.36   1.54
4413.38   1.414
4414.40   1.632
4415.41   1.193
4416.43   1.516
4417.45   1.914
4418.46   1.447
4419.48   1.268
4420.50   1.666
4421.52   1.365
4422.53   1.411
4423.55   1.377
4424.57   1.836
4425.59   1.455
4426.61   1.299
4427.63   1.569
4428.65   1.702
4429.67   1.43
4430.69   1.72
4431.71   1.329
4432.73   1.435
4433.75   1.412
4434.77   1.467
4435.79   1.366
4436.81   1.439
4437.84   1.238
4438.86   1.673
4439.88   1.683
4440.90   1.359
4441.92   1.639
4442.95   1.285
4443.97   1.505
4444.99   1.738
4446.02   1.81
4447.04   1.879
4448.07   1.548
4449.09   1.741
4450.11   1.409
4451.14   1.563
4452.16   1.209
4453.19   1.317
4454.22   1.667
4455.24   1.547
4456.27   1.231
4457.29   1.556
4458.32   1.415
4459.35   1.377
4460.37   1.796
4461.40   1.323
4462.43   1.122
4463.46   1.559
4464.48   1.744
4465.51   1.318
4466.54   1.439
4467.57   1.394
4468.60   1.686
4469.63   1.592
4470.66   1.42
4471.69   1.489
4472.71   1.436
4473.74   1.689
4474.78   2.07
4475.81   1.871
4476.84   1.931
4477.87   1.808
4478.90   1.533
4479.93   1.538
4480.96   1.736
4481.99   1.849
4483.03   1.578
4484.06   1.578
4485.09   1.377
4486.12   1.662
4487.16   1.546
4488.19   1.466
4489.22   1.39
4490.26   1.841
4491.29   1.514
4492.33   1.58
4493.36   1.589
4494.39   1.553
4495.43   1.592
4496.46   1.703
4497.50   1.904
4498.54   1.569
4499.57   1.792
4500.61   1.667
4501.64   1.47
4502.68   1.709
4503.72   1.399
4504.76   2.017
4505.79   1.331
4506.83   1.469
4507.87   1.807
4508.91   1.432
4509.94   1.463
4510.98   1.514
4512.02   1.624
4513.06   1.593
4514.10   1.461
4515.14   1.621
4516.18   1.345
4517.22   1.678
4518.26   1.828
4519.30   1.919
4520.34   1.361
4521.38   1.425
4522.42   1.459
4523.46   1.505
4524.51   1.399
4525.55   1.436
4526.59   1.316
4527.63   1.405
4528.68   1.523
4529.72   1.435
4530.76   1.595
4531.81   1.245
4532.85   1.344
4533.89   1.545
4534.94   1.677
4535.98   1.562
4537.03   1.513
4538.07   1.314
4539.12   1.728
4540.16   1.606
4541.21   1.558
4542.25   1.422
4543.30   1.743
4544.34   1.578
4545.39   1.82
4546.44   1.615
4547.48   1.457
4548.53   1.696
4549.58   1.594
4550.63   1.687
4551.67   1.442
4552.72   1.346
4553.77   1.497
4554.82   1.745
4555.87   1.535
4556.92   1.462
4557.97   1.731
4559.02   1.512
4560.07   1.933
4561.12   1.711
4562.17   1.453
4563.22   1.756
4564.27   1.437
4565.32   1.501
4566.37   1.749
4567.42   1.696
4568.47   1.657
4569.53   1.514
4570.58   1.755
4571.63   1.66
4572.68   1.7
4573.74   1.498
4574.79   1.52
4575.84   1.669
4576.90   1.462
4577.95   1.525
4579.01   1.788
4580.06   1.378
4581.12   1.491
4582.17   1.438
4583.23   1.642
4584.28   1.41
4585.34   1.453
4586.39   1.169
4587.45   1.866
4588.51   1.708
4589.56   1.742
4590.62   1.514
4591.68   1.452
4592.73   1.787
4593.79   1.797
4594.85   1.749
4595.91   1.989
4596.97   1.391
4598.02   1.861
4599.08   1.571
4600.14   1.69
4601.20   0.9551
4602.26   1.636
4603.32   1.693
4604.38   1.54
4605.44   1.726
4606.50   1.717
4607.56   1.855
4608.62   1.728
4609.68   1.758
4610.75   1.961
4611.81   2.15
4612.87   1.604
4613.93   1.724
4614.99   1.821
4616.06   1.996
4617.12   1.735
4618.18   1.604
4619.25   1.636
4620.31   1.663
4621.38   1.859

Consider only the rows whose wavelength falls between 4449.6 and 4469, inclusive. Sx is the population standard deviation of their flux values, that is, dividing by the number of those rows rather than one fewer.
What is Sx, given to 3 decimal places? 0.182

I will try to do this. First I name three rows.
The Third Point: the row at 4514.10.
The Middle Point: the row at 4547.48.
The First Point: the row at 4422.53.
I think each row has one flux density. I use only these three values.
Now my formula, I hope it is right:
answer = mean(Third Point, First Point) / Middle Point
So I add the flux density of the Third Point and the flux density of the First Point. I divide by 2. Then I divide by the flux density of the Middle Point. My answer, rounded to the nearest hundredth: 0.99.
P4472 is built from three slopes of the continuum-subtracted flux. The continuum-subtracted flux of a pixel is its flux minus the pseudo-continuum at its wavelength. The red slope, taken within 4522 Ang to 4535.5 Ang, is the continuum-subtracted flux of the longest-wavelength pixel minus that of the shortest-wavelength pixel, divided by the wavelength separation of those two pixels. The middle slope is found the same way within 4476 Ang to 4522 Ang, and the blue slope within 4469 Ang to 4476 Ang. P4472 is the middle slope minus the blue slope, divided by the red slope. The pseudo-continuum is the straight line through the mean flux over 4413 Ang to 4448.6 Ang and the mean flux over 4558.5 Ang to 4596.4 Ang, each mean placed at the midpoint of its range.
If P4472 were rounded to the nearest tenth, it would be -3.4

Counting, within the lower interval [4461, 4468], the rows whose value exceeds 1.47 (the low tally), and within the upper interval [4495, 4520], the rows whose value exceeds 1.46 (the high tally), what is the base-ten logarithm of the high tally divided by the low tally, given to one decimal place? 1.0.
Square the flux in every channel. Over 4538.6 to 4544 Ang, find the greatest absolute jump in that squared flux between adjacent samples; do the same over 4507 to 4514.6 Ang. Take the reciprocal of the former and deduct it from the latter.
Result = 0.23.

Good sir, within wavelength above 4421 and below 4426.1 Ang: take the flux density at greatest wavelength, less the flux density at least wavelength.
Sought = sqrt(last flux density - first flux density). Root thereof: 0.30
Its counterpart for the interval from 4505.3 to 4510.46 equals 0.36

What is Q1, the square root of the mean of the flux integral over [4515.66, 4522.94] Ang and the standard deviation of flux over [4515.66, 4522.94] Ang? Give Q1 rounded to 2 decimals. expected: 2.42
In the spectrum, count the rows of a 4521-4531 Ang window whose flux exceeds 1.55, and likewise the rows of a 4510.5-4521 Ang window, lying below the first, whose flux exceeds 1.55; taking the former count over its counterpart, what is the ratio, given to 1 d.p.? 0.2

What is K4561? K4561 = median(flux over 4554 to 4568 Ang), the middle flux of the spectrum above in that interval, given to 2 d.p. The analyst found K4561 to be 1.70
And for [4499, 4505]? 1.69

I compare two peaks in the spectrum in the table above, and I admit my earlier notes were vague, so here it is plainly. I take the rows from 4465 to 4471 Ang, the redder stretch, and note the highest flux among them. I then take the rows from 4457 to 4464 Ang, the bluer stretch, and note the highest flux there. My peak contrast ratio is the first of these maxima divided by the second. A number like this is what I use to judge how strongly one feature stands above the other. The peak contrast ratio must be 0.94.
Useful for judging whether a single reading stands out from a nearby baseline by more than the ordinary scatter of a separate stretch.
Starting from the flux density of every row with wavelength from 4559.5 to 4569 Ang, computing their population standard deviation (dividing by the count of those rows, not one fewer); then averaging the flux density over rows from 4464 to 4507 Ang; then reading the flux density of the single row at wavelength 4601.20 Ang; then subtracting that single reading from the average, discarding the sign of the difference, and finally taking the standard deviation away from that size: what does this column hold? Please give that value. 0.51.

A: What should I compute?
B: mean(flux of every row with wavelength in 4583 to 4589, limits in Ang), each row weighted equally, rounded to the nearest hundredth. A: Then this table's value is 1.54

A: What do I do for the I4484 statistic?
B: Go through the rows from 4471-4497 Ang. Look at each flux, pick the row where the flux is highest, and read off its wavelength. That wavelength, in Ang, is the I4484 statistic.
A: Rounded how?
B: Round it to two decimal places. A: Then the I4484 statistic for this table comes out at 4474.78 Ang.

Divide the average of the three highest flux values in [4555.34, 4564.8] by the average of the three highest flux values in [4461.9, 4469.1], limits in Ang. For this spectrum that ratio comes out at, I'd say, 1.09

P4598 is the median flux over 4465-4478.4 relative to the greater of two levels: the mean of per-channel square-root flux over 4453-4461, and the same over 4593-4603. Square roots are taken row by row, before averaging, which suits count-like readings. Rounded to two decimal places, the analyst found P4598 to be 1.25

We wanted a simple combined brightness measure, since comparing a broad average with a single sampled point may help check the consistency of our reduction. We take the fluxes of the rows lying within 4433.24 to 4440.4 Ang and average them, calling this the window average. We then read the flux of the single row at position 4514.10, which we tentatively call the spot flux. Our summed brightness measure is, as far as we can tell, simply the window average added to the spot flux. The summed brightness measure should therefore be 2.93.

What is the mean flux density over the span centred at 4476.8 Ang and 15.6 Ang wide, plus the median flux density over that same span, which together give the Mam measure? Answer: 3.27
